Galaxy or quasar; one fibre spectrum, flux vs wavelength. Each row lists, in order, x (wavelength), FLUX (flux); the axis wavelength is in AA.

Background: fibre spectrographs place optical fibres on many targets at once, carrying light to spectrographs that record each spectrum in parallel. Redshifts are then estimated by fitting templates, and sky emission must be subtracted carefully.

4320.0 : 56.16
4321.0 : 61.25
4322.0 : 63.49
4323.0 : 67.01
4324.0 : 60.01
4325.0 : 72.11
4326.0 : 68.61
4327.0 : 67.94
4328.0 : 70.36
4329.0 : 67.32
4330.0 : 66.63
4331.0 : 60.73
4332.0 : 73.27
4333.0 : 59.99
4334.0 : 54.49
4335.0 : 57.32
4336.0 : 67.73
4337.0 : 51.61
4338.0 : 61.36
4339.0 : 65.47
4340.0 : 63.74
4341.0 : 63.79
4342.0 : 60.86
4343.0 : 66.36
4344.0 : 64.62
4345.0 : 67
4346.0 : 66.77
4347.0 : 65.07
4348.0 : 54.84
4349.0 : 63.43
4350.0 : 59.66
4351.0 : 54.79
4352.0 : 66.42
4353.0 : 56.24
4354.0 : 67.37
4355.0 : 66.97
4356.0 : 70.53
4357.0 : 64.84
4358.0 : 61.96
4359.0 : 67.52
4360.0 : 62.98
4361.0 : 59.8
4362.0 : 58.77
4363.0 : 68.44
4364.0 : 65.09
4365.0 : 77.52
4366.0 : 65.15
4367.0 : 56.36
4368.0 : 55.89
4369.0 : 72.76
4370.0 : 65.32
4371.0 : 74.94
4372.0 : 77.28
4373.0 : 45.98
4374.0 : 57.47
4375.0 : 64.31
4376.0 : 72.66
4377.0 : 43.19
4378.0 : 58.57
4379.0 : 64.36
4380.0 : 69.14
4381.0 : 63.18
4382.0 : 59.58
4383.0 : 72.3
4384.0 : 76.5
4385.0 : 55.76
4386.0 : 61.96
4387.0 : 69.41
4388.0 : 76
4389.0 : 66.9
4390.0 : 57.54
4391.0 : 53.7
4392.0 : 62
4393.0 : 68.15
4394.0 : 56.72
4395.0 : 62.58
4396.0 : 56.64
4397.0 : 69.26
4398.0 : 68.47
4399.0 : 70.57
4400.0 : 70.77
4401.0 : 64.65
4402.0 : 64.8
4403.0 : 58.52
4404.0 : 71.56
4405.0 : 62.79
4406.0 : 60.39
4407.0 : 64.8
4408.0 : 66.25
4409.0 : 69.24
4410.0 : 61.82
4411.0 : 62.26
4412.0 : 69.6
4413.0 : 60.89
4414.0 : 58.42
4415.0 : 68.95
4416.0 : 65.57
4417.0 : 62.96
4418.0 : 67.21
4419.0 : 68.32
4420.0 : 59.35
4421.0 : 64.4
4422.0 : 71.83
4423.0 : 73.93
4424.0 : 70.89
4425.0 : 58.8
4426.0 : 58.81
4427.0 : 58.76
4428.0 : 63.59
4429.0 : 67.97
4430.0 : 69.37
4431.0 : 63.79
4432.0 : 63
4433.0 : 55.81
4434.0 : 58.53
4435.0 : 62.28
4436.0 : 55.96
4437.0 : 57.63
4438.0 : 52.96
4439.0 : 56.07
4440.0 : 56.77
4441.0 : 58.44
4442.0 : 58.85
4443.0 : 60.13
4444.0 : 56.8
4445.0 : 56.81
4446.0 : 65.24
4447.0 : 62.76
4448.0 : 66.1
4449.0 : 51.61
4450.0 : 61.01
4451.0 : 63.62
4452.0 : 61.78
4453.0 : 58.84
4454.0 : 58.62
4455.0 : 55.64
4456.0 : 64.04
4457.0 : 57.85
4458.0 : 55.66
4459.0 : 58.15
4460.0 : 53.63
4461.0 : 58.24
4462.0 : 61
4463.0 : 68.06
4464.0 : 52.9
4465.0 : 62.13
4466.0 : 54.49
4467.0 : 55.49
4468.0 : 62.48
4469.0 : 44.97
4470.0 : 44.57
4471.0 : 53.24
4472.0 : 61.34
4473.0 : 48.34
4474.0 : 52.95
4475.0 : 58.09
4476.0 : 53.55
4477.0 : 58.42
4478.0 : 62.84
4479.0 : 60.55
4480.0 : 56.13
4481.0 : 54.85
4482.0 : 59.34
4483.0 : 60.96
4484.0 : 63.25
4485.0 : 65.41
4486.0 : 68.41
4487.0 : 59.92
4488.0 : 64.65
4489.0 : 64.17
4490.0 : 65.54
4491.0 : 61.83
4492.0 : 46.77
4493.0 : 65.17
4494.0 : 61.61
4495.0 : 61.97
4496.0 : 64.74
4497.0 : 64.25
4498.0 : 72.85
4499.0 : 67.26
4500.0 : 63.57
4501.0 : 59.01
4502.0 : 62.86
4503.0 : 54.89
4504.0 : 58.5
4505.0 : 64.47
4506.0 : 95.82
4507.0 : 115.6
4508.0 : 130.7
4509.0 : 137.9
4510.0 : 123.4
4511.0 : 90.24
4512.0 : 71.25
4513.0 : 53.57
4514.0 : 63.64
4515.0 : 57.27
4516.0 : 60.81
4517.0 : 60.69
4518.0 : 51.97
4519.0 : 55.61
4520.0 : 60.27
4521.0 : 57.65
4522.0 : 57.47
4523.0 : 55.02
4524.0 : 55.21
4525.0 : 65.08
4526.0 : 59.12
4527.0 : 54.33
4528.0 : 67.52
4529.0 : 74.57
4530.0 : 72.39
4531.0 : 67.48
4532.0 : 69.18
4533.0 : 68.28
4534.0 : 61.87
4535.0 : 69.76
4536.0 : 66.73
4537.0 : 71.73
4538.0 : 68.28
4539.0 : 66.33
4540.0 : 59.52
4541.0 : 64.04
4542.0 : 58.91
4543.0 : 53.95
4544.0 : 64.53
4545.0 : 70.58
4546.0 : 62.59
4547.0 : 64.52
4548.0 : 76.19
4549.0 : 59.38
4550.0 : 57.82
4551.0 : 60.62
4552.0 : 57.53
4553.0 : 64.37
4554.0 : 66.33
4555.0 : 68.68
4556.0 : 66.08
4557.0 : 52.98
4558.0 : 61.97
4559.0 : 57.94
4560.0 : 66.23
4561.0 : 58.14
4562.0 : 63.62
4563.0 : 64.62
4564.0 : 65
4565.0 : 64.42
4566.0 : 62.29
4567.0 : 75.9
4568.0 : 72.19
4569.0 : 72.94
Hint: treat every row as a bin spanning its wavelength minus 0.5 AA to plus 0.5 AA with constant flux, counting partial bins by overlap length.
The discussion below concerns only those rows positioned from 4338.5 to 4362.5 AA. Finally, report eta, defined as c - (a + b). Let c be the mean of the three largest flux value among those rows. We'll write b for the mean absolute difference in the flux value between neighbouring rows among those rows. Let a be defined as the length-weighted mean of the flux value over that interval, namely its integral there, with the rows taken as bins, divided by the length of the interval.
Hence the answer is 0.6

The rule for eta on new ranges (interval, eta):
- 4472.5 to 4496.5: 2.0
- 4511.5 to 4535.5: 5.2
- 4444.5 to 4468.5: 1.5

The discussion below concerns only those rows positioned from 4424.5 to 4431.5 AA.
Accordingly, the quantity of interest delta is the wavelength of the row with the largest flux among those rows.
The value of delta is 4430.0 AA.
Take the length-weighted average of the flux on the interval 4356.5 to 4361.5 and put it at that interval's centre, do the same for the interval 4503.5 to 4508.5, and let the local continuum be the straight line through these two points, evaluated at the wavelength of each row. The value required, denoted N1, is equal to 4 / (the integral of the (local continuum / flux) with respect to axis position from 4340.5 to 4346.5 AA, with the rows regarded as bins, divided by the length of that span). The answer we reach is 4.3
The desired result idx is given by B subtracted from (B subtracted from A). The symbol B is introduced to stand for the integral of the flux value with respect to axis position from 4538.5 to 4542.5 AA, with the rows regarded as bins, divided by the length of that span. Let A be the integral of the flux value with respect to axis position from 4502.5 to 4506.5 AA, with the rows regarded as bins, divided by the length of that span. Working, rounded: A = 68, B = 62.2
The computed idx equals -56.0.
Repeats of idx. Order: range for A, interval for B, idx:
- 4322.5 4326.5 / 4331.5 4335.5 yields -55.6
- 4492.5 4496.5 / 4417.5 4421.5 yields -66.3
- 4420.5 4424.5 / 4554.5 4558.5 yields -54.6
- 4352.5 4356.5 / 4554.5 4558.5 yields -59.6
